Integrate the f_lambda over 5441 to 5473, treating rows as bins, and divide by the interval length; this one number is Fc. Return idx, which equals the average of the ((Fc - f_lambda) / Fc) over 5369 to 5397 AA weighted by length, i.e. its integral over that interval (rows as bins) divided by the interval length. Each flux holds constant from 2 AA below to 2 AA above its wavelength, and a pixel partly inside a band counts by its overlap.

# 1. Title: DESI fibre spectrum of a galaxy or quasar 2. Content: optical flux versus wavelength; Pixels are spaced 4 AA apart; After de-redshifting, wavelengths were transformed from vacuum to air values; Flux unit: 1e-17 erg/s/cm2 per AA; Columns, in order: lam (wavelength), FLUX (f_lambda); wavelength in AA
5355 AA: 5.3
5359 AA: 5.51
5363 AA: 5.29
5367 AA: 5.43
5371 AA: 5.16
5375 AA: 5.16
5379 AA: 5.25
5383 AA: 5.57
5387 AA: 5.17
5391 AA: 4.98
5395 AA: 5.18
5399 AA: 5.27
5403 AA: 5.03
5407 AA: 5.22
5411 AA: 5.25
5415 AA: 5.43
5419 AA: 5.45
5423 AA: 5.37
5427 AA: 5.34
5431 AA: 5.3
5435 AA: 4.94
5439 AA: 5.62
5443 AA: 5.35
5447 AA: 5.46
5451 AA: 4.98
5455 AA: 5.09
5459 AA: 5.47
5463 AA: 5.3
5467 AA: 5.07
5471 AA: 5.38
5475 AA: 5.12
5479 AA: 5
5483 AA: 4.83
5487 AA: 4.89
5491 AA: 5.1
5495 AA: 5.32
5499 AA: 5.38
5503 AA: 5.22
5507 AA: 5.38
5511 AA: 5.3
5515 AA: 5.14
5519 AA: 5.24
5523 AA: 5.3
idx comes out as 0.010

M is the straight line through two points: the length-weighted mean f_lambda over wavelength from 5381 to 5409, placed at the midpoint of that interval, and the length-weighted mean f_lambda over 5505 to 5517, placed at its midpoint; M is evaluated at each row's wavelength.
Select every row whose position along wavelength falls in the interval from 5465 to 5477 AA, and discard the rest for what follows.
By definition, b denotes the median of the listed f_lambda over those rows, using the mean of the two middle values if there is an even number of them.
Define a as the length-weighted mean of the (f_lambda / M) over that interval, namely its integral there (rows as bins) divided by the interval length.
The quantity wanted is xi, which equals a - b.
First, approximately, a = 0.99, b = 5.12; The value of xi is -4.13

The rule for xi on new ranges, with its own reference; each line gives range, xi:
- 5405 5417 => -4.23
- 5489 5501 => -4.32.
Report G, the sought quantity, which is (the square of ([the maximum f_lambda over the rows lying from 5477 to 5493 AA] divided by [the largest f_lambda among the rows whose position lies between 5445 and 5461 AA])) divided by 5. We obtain 0.174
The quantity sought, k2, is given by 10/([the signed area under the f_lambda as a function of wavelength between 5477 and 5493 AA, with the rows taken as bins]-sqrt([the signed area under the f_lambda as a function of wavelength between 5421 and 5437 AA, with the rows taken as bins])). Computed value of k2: 0.143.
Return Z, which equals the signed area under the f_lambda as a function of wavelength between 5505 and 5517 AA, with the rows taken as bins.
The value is 63.3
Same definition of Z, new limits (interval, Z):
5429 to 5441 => 63.4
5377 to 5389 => 64.0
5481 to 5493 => 59.3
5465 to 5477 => 62.3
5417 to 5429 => 64.6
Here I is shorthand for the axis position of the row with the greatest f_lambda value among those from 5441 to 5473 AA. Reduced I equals 5459 AA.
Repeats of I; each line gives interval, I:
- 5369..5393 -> 5383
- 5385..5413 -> 5399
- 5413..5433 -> 5419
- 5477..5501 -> 5499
